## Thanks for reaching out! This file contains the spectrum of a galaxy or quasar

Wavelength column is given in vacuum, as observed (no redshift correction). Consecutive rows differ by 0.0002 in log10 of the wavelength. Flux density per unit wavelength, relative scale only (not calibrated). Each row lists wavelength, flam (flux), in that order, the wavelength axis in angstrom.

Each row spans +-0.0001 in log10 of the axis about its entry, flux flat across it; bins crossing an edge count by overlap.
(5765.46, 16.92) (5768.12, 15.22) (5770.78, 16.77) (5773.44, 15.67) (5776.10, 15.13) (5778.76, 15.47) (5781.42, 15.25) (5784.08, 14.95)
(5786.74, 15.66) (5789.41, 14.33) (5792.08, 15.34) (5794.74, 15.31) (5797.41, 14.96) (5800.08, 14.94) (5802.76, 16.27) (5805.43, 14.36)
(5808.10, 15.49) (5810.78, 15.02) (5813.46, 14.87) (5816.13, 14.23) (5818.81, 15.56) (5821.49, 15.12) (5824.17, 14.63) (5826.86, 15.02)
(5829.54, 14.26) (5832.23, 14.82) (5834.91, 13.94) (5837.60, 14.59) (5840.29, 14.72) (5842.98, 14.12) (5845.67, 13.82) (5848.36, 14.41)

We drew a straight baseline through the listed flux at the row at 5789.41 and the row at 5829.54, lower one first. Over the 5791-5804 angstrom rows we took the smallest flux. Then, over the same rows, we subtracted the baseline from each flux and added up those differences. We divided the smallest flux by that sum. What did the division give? 2.9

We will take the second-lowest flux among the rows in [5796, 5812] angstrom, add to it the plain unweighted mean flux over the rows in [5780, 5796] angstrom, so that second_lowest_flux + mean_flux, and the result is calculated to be 30.1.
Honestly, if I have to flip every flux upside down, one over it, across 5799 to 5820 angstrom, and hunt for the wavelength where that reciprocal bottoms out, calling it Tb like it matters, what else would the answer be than 5802.76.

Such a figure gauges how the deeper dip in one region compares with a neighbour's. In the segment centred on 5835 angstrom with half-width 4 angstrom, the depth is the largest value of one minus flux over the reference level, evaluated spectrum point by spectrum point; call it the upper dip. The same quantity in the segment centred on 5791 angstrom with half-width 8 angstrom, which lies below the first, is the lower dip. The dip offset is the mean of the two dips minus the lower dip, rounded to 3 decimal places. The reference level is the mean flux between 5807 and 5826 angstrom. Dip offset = 0.013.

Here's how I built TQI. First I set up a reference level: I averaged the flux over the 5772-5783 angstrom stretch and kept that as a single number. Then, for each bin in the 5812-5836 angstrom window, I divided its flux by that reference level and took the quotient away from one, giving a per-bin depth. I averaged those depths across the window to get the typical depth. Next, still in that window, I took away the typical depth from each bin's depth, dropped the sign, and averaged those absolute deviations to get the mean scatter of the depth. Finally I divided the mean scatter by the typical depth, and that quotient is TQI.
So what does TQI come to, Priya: 0.61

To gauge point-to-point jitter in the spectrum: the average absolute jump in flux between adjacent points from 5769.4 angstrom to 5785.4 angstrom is 0.50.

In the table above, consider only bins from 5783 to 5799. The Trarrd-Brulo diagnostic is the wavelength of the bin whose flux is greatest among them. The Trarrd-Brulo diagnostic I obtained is 5786.74 angstrom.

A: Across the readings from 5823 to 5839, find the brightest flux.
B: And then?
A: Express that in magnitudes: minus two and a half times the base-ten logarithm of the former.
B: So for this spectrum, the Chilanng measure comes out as -2.94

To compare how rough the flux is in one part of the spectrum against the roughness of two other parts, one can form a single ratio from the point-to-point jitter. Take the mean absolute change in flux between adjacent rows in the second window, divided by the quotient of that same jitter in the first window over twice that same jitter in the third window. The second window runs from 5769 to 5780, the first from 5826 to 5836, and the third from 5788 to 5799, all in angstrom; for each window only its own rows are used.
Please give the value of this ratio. 0.83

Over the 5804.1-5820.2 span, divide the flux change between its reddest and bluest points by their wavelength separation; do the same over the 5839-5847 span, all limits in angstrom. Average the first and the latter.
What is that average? -0.04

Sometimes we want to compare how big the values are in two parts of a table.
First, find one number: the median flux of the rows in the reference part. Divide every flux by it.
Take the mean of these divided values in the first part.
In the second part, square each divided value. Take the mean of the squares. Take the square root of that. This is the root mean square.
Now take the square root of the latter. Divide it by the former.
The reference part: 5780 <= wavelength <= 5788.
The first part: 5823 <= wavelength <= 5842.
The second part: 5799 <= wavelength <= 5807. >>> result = 1.05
